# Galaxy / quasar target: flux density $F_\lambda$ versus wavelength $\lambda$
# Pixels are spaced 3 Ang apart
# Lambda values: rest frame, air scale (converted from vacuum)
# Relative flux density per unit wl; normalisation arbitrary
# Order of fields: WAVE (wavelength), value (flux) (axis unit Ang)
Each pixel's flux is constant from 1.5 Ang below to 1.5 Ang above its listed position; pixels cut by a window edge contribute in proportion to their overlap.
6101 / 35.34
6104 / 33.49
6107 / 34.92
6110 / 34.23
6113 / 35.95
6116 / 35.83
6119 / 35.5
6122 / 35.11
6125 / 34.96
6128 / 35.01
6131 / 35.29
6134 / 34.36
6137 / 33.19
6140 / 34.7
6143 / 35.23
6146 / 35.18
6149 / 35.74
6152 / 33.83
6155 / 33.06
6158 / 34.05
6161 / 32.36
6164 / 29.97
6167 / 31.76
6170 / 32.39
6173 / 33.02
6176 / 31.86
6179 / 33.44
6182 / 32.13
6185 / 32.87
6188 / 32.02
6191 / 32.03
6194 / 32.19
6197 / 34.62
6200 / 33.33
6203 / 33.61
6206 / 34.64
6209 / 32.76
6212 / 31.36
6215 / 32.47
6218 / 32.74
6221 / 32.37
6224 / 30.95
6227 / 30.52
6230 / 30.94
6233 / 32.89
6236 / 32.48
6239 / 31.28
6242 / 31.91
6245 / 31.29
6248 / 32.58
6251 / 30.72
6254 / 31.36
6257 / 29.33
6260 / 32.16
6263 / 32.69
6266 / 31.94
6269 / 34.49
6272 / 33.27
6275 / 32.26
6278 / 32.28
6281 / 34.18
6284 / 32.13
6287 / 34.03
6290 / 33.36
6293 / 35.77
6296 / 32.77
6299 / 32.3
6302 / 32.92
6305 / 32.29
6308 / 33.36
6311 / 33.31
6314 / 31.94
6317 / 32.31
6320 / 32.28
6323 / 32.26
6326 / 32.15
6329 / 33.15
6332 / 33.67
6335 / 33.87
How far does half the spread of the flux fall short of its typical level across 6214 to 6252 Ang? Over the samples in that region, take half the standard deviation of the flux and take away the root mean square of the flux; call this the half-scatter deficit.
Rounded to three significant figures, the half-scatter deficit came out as -31.4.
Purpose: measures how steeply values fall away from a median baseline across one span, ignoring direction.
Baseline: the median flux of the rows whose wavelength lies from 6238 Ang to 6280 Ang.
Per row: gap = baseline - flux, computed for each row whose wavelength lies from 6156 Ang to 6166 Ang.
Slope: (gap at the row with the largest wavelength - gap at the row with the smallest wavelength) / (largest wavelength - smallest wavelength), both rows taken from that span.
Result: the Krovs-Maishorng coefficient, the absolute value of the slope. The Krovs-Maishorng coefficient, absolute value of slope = 0.68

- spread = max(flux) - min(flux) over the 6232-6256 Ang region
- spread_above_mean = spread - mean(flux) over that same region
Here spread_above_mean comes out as -29.6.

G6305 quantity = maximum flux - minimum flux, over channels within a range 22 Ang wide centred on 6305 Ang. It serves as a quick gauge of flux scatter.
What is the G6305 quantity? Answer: 1.4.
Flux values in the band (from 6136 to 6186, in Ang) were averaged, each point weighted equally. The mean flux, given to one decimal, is 33.2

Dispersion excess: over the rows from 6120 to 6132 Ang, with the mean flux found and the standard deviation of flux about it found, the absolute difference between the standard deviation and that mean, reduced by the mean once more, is -0.1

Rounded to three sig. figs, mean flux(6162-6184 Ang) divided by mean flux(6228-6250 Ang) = 1.01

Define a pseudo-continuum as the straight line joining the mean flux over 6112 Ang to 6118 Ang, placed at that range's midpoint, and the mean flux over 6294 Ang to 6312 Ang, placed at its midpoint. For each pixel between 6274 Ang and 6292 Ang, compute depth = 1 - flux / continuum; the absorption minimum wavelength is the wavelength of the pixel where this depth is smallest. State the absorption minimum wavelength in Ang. 6281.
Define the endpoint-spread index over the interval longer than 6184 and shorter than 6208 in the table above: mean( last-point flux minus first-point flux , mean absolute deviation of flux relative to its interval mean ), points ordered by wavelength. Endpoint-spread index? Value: 1.3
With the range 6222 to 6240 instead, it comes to 0.6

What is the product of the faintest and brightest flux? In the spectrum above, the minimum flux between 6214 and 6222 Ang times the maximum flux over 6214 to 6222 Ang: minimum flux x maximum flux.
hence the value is 1060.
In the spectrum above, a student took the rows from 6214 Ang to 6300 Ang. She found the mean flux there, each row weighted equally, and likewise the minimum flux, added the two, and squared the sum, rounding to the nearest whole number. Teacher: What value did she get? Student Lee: 3801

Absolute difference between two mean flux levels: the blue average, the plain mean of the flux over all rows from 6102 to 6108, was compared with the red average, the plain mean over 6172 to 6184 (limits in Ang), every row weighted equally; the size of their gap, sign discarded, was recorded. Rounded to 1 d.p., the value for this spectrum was 1.6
